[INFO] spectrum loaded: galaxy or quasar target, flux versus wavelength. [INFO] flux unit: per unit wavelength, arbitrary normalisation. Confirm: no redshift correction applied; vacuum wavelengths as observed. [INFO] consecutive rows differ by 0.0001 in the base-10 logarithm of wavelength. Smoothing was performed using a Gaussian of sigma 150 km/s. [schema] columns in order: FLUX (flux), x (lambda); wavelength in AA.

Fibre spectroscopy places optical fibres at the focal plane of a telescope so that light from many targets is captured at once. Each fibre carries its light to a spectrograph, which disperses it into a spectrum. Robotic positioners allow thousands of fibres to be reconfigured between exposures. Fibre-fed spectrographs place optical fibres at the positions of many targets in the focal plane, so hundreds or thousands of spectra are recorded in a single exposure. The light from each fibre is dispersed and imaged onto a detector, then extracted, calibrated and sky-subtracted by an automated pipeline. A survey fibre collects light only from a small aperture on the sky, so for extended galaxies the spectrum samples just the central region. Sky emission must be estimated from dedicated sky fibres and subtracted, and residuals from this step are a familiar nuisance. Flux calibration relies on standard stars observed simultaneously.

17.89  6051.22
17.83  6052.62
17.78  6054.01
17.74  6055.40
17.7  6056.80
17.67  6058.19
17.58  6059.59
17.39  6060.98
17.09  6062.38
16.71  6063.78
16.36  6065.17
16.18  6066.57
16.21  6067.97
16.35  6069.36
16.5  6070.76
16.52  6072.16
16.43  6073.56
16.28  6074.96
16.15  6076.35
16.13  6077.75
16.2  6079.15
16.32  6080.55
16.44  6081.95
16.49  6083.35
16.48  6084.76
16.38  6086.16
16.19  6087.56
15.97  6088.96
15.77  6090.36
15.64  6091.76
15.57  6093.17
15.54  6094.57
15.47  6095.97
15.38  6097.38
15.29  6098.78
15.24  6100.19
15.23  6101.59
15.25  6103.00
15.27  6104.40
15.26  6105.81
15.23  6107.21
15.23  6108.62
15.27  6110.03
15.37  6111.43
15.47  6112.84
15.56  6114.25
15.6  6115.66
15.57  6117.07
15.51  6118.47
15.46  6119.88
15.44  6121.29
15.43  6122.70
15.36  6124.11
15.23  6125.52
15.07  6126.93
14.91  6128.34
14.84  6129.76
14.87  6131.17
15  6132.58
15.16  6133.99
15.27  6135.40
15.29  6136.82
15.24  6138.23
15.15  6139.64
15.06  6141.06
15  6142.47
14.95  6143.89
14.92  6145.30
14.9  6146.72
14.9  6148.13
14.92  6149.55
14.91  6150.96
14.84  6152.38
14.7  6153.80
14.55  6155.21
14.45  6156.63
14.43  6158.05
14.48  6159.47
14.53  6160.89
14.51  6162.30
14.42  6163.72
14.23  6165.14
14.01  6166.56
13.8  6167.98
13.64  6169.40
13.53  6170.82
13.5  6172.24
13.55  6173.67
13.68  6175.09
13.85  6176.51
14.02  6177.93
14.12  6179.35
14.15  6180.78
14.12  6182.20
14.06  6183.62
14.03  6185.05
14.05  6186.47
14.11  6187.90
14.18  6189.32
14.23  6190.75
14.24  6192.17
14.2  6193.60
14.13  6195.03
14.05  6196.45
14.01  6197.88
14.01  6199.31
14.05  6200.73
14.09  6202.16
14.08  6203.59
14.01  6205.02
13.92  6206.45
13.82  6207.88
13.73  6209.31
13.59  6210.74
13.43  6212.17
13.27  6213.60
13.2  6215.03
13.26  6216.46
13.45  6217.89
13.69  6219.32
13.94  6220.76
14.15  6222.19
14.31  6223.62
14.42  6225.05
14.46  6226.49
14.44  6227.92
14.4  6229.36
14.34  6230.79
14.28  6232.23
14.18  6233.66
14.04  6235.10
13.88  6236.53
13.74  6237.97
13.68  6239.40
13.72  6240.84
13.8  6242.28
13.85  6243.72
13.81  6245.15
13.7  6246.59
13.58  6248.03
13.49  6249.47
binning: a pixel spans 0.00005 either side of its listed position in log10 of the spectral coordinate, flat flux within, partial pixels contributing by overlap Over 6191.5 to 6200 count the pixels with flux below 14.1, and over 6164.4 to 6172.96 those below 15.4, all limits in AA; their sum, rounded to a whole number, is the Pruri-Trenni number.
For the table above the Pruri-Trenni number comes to 9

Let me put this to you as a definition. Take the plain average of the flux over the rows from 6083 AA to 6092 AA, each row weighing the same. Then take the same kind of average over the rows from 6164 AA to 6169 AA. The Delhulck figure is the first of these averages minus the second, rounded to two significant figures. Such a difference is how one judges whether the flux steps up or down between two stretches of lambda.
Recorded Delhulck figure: 2.1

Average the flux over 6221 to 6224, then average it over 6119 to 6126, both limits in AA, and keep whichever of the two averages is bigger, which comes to 15.4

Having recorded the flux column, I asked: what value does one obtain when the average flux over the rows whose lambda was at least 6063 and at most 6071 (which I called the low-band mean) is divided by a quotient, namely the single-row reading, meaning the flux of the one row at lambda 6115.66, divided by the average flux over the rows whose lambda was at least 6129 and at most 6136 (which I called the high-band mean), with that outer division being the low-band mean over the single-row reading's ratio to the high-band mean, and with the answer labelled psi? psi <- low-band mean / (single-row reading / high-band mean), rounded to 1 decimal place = 15.8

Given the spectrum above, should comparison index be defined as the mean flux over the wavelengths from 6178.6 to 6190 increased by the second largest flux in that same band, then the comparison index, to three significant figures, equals 28.3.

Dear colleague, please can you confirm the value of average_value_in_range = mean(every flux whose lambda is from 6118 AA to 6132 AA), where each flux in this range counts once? 15.2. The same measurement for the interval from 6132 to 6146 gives 15.1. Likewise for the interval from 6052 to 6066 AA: 17.4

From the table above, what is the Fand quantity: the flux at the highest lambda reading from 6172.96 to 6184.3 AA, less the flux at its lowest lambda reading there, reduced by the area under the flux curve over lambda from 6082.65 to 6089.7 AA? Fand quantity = -114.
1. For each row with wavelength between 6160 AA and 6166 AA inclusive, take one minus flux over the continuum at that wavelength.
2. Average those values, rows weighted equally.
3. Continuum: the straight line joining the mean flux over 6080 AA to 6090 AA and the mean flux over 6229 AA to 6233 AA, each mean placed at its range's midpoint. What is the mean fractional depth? 0.055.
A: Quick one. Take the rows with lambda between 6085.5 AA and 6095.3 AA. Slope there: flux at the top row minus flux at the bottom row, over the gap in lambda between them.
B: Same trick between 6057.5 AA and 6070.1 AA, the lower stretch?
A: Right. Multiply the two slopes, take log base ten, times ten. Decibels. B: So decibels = -19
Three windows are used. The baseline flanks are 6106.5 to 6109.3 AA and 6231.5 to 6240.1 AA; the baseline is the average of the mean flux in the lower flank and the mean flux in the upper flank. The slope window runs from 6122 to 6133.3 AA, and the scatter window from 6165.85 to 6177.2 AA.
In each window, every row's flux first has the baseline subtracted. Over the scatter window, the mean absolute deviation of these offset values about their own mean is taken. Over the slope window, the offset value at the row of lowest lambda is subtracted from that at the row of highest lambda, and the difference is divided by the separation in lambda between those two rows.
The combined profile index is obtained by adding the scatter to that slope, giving 0.10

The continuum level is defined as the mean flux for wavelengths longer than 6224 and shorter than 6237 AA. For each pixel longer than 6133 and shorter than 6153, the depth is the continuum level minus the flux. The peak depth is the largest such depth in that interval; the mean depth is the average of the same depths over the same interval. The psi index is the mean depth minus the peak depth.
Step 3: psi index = -0.20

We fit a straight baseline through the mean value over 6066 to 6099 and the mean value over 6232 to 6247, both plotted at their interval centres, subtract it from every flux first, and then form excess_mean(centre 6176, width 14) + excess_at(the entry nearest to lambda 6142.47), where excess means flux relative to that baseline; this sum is -1.20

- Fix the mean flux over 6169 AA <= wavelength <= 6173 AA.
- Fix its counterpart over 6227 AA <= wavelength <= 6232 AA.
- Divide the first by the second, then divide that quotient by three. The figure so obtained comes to 0.314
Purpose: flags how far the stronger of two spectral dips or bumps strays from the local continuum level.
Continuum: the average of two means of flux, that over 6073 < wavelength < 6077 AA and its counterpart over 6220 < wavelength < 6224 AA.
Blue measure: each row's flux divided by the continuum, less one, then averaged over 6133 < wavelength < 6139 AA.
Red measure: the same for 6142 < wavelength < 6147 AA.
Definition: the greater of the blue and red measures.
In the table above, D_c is 0.00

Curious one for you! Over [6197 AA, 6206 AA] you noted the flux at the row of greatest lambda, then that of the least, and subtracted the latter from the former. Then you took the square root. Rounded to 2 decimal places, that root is 0.00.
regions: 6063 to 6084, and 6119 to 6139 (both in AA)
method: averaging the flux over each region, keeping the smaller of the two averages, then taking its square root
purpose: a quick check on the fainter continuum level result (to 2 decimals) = 3.90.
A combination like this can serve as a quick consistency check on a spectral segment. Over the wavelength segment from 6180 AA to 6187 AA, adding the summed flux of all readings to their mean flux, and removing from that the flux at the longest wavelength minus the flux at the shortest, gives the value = 85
